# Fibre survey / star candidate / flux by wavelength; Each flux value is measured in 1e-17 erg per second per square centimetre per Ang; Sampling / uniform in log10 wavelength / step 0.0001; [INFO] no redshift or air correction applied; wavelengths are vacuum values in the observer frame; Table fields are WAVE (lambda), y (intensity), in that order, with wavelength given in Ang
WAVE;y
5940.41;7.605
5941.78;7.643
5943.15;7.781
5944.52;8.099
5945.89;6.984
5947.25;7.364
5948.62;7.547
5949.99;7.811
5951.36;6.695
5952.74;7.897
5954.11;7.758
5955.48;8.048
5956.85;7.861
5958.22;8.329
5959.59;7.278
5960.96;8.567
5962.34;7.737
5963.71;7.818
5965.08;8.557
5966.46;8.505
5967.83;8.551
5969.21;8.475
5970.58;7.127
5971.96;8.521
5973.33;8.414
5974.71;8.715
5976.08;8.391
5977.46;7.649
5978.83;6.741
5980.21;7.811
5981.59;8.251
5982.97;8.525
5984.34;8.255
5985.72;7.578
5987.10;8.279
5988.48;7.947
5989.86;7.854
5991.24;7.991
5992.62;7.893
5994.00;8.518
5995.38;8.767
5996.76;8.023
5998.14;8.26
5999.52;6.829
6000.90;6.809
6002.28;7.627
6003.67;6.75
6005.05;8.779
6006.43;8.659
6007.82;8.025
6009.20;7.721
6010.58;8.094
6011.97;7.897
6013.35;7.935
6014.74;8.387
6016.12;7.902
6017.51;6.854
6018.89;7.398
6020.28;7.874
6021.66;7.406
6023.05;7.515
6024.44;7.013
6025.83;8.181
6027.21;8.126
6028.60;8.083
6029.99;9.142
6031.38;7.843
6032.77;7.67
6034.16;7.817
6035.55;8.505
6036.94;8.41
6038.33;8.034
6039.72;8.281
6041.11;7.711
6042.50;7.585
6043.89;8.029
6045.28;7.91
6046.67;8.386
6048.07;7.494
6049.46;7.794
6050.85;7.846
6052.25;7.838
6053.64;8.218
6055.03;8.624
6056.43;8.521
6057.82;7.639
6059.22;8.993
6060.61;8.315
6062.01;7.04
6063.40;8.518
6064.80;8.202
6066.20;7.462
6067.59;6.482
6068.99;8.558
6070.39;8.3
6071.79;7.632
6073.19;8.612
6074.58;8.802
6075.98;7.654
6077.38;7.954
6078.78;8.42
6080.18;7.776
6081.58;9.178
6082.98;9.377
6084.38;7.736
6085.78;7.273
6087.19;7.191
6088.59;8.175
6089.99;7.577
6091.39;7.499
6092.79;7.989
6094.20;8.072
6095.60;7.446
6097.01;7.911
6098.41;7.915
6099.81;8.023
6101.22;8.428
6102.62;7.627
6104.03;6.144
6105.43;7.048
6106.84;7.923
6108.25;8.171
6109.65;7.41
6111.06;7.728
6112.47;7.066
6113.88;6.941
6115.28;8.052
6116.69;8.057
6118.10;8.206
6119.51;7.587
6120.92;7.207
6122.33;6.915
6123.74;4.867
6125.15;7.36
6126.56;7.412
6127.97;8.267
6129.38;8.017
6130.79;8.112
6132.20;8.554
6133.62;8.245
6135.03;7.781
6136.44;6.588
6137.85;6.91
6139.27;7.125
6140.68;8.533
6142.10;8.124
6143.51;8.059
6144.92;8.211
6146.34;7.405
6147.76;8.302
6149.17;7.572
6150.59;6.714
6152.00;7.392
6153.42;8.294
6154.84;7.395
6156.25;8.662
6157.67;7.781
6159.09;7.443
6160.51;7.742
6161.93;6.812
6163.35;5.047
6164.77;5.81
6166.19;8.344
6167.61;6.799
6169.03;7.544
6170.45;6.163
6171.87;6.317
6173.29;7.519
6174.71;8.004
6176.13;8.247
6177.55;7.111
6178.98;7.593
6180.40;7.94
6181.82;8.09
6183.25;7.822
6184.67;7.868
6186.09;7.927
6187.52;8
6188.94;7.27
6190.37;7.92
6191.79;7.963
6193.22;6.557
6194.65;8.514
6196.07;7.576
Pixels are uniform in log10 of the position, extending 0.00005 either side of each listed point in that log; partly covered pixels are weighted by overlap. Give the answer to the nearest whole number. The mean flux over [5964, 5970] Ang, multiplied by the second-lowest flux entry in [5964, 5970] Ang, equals 72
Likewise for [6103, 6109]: 52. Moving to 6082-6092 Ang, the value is 57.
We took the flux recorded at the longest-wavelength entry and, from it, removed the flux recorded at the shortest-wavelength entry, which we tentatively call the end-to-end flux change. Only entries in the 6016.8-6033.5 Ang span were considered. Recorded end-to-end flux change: 0.82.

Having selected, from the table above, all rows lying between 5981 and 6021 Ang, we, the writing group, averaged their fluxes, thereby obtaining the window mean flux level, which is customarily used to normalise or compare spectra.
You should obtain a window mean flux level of 7.9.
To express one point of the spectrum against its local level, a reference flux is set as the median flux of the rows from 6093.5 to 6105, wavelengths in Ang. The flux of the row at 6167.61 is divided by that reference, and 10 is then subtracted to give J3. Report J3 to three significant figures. -9.14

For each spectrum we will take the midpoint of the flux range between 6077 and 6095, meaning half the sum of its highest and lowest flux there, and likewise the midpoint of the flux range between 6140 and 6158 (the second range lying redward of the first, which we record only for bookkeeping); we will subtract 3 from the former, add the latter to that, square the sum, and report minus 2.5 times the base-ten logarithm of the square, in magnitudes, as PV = -5.57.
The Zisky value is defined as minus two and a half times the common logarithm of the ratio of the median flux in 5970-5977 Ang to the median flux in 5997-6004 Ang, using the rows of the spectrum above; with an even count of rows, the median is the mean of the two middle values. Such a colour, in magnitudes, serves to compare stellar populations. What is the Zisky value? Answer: -0.23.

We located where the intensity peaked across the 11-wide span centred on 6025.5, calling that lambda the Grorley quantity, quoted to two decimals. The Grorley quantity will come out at 6029.99 Ang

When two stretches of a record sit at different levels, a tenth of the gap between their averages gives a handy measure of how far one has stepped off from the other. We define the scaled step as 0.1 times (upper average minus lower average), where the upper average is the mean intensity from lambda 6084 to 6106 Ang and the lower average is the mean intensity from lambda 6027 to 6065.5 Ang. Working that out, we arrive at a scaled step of -0.05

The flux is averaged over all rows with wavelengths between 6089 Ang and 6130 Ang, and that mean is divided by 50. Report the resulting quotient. 0.151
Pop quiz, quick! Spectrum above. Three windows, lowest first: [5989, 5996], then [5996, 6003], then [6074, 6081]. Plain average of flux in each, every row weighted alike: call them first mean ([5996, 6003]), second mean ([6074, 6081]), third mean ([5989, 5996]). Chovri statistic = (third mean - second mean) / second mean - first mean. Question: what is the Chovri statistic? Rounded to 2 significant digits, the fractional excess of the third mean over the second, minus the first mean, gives -7.5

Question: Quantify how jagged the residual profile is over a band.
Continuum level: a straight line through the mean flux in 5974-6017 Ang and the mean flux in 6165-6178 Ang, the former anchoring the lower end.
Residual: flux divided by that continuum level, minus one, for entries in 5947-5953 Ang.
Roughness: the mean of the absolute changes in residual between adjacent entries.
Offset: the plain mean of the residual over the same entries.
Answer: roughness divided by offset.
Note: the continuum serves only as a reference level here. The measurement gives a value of -1.0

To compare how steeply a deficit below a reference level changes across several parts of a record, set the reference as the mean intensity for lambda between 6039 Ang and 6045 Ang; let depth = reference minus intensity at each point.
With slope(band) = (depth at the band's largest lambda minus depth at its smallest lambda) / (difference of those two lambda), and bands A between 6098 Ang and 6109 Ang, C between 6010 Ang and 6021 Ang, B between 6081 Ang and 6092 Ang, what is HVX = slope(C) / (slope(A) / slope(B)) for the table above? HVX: -0.15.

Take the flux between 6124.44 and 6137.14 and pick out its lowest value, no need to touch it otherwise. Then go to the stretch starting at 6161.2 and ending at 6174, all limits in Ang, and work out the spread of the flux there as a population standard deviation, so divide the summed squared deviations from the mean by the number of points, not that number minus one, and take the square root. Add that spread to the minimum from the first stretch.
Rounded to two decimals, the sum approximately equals 7.53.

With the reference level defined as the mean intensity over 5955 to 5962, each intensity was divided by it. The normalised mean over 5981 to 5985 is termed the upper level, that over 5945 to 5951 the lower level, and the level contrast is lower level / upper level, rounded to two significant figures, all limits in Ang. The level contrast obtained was 0.89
